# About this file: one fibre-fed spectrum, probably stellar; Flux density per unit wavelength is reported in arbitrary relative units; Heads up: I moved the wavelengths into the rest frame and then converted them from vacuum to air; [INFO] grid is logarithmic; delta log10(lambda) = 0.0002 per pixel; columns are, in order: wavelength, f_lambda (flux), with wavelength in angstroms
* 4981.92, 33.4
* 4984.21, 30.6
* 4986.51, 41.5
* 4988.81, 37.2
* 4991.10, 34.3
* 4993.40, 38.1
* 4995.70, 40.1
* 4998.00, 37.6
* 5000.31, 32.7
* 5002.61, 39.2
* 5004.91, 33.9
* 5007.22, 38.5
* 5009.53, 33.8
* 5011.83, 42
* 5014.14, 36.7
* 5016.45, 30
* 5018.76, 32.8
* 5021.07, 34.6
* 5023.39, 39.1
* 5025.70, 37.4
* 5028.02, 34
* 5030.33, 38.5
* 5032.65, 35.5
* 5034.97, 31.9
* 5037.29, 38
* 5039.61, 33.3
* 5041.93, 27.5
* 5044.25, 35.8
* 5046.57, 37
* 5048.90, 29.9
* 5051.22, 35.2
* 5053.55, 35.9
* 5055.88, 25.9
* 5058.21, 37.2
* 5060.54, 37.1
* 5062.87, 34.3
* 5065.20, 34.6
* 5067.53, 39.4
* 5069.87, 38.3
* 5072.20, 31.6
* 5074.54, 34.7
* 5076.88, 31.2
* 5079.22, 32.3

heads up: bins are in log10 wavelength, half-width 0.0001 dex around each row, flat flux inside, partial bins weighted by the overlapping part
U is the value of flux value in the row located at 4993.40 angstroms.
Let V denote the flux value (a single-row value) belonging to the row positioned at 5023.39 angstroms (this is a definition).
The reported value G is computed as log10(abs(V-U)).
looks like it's 0.0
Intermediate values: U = 38.1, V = 39.1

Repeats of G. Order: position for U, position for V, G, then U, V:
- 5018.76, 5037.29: 0.7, 32.8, 38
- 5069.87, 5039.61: 0.7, 38.3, 33.3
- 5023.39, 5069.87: -0.1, 39.1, 38.3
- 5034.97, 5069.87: 0.8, 31.9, 38.3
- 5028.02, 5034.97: 0.3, 34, 31.9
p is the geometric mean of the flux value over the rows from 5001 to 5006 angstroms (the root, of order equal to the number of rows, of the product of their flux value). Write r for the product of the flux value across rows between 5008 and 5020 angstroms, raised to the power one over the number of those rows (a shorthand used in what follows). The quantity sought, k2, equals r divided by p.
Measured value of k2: 0.96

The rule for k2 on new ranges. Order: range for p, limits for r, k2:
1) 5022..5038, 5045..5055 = 0.95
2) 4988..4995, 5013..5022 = 0.92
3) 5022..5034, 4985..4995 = 1.02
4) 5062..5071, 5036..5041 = 0.97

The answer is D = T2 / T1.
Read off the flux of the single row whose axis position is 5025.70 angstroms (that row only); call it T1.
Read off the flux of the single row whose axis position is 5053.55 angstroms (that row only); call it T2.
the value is 0.96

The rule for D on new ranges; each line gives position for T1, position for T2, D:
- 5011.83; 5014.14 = 0.87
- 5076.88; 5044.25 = 1.15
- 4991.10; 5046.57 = 1.08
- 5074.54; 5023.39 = 1.13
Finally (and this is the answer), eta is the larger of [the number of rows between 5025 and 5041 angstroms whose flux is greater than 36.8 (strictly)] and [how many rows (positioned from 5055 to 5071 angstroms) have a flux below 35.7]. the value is 3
